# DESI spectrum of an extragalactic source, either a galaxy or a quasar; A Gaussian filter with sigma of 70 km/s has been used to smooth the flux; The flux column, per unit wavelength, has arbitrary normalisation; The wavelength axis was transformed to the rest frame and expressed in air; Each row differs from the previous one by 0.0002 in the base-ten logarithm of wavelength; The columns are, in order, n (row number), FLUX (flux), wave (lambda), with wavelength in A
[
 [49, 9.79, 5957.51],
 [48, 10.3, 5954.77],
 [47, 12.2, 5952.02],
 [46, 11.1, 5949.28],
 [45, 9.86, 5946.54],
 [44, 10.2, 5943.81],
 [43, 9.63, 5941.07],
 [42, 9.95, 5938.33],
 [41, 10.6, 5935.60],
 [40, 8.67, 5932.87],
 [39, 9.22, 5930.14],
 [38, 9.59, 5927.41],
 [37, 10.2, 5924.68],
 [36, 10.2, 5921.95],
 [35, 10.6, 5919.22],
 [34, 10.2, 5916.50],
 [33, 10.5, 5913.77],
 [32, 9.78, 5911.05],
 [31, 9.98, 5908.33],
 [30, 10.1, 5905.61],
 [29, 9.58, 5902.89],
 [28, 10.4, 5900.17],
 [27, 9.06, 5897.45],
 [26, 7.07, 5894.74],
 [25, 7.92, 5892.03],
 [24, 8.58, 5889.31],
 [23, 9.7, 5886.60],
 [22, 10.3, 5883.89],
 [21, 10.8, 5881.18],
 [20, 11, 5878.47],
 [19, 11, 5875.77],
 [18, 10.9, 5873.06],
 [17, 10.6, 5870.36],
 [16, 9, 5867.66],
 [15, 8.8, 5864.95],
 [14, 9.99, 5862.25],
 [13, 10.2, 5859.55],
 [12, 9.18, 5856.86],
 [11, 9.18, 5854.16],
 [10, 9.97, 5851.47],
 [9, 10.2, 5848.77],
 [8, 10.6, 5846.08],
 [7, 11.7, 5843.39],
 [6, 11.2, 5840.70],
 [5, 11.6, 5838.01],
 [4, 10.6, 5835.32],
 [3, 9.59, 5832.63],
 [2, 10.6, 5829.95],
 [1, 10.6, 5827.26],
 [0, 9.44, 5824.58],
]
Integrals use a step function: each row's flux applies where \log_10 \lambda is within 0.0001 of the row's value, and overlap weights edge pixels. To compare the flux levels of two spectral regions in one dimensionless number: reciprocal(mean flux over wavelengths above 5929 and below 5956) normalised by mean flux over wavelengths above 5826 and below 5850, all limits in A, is 0.0091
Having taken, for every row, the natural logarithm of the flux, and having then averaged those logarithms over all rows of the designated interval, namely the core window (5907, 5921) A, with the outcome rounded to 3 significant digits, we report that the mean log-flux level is 2.32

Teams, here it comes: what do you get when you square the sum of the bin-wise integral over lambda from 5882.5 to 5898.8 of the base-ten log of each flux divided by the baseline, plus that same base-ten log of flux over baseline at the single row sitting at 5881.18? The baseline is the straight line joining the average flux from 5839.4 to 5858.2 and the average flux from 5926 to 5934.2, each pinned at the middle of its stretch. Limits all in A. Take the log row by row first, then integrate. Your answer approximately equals 0.54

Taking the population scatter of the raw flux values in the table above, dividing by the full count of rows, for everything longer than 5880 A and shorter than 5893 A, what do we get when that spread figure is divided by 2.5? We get 0.43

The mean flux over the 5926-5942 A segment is 9.6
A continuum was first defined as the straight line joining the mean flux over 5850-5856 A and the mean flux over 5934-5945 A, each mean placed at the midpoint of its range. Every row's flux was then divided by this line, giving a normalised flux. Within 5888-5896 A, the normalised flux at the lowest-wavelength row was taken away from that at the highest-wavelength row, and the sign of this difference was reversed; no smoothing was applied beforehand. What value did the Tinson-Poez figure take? 0.16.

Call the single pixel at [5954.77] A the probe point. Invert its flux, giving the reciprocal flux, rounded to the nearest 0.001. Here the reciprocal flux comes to 0.097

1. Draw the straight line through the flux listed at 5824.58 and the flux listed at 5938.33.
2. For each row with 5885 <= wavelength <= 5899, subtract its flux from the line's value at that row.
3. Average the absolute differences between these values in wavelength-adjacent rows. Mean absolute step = 1.16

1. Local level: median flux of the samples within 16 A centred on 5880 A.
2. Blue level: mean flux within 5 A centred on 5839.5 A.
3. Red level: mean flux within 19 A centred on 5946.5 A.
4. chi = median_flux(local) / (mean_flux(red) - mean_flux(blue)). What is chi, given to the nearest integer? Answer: -12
